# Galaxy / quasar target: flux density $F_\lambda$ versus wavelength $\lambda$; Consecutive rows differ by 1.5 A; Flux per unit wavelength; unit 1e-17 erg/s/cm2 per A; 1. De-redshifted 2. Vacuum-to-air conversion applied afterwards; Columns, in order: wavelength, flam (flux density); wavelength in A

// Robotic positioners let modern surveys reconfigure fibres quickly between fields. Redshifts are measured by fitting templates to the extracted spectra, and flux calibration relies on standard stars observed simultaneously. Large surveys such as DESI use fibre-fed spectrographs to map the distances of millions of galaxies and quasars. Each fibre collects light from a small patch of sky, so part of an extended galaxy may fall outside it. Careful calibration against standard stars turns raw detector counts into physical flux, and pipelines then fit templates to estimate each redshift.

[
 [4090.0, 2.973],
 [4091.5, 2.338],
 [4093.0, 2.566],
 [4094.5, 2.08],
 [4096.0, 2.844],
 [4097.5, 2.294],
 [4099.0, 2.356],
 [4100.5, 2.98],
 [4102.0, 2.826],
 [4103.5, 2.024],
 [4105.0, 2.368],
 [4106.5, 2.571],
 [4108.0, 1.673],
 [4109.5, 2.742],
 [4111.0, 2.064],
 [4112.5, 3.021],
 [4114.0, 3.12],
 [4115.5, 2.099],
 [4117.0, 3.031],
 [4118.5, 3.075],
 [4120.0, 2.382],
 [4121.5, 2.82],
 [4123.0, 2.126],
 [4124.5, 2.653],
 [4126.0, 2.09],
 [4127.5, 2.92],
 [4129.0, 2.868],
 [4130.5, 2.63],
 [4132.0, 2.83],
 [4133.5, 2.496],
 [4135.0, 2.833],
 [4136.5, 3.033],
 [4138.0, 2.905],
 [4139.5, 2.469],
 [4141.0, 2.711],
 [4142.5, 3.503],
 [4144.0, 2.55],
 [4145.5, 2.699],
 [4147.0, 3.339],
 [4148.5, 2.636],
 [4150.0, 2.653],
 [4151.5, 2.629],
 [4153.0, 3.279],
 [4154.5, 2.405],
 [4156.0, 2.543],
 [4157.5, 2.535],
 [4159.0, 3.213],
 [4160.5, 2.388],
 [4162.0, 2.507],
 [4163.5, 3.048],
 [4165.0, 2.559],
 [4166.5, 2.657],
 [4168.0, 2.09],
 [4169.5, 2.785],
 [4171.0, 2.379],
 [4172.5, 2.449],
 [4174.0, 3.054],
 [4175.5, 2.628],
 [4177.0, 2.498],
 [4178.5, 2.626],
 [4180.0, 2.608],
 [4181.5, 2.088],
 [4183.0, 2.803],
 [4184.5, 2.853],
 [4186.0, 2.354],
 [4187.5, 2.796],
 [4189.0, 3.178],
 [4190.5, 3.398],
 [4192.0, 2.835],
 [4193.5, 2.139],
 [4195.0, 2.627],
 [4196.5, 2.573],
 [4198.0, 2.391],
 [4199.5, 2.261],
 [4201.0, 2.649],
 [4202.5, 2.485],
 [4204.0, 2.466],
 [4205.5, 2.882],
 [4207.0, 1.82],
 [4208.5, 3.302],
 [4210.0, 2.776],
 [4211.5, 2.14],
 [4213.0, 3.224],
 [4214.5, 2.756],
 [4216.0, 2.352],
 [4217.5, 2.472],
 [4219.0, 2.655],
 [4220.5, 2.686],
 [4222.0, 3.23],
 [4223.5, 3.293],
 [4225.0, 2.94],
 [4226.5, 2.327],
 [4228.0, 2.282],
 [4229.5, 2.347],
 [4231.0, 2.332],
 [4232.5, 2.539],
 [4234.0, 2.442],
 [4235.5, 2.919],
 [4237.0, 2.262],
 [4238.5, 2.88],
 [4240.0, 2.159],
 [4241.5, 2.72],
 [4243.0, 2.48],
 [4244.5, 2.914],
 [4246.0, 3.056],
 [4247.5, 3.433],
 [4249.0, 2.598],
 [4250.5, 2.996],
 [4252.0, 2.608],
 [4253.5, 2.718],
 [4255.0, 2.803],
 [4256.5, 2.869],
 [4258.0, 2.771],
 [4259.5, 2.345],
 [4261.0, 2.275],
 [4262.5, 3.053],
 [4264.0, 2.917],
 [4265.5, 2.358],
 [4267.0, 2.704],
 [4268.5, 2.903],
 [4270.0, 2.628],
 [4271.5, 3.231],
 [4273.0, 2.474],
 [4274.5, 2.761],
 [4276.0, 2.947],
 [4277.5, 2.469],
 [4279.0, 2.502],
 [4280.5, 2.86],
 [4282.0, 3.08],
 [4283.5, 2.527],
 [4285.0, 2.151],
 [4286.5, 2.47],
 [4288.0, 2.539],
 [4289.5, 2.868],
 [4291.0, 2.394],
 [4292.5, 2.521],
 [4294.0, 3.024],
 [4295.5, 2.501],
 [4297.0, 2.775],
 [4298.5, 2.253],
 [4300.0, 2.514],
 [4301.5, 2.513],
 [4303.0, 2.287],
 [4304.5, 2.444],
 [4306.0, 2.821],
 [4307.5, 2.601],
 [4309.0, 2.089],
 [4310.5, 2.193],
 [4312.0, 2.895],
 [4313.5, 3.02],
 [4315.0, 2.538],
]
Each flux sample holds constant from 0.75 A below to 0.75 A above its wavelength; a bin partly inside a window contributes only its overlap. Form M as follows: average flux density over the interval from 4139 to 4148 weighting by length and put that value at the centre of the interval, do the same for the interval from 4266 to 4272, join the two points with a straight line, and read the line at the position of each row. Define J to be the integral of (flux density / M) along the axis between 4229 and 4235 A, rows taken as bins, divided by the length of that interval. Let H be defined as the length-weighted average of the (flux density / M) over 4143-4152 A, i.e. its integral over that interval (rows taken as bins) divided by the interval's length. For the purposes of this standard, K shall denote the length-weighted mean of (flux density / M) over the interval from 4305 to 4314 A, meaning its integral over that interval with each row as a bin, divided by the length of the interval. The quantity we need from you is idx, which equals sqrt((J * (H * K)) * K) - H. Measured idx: -0.13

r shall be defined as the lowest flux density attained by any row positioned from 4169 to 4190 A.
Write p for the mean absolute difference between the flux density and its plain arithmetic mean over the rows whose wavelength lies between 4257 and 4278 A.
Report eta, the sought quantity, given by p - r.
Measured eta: -1.85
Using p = 0.24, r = 2.088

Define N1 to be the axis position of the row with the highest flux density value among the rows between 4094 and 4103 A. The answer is 4100.5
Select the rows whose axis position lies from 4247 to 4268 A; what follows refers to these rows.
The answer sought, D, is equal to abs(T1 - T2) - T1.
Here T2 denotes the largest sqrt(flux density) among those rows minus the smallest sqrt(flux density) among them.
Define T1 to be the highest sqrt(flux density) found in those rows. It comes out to -0.34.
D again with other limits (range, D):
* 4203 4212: -0.47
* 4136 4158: -0.32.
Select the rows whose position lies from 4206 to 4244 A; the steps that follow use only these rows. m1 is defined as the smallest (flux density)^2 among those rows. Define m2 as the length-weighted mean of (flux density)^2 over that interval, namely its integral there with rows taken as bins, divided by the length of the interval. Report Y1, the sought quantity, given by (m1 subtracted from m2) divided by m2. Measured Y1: 0.53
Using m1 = 3.3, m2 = 7.0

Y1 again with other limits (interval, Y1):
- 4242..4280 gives 0.32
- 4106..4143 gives 0.61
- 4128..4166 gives 0.27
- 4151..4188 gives 0.38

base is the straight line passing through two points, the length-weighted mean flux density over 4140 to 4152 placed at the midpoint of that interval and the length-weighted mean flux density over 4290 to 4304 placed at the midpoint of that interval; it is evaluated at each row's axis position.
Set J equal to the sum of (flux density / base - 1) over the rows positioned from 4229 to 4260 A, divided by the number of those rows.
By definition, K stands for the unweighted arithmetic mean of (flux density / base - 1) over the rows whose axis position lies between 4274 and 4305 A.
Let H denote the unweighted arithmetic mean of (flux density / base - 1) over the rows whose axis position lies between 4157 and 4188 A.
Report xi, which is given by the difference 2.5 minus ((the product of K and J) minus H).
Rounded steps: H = -0.061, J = 0.014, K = 0.015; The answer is 2.44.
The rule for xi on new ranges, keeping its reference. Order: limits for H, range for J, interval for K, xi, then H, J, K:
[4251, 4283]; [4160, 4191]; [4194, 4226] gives 2.55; 0.051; -0.044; -0.016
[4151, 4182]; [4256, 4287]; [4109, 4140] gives 2.44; -0.064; 0.036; -0.070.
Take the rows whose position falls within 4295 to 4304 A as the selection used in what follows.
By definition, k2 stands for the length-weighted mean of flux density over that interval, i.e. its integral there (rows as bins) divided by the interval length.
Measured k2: 2.47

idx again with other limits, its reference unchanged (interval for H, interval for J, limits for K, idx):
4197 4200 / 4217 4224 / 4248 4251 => 0.09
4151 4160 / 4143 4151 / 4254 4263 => -0.05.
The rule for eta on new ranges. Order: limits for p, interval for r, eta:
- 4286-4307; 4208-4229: -1.97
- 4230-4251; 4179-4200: -1.79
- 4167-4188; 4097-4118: -1.45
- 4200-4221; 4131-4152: -2.19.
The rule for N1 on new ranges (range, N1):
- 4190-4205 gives 4190.5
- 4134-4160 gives 4142.5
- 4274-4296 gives 4282.0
